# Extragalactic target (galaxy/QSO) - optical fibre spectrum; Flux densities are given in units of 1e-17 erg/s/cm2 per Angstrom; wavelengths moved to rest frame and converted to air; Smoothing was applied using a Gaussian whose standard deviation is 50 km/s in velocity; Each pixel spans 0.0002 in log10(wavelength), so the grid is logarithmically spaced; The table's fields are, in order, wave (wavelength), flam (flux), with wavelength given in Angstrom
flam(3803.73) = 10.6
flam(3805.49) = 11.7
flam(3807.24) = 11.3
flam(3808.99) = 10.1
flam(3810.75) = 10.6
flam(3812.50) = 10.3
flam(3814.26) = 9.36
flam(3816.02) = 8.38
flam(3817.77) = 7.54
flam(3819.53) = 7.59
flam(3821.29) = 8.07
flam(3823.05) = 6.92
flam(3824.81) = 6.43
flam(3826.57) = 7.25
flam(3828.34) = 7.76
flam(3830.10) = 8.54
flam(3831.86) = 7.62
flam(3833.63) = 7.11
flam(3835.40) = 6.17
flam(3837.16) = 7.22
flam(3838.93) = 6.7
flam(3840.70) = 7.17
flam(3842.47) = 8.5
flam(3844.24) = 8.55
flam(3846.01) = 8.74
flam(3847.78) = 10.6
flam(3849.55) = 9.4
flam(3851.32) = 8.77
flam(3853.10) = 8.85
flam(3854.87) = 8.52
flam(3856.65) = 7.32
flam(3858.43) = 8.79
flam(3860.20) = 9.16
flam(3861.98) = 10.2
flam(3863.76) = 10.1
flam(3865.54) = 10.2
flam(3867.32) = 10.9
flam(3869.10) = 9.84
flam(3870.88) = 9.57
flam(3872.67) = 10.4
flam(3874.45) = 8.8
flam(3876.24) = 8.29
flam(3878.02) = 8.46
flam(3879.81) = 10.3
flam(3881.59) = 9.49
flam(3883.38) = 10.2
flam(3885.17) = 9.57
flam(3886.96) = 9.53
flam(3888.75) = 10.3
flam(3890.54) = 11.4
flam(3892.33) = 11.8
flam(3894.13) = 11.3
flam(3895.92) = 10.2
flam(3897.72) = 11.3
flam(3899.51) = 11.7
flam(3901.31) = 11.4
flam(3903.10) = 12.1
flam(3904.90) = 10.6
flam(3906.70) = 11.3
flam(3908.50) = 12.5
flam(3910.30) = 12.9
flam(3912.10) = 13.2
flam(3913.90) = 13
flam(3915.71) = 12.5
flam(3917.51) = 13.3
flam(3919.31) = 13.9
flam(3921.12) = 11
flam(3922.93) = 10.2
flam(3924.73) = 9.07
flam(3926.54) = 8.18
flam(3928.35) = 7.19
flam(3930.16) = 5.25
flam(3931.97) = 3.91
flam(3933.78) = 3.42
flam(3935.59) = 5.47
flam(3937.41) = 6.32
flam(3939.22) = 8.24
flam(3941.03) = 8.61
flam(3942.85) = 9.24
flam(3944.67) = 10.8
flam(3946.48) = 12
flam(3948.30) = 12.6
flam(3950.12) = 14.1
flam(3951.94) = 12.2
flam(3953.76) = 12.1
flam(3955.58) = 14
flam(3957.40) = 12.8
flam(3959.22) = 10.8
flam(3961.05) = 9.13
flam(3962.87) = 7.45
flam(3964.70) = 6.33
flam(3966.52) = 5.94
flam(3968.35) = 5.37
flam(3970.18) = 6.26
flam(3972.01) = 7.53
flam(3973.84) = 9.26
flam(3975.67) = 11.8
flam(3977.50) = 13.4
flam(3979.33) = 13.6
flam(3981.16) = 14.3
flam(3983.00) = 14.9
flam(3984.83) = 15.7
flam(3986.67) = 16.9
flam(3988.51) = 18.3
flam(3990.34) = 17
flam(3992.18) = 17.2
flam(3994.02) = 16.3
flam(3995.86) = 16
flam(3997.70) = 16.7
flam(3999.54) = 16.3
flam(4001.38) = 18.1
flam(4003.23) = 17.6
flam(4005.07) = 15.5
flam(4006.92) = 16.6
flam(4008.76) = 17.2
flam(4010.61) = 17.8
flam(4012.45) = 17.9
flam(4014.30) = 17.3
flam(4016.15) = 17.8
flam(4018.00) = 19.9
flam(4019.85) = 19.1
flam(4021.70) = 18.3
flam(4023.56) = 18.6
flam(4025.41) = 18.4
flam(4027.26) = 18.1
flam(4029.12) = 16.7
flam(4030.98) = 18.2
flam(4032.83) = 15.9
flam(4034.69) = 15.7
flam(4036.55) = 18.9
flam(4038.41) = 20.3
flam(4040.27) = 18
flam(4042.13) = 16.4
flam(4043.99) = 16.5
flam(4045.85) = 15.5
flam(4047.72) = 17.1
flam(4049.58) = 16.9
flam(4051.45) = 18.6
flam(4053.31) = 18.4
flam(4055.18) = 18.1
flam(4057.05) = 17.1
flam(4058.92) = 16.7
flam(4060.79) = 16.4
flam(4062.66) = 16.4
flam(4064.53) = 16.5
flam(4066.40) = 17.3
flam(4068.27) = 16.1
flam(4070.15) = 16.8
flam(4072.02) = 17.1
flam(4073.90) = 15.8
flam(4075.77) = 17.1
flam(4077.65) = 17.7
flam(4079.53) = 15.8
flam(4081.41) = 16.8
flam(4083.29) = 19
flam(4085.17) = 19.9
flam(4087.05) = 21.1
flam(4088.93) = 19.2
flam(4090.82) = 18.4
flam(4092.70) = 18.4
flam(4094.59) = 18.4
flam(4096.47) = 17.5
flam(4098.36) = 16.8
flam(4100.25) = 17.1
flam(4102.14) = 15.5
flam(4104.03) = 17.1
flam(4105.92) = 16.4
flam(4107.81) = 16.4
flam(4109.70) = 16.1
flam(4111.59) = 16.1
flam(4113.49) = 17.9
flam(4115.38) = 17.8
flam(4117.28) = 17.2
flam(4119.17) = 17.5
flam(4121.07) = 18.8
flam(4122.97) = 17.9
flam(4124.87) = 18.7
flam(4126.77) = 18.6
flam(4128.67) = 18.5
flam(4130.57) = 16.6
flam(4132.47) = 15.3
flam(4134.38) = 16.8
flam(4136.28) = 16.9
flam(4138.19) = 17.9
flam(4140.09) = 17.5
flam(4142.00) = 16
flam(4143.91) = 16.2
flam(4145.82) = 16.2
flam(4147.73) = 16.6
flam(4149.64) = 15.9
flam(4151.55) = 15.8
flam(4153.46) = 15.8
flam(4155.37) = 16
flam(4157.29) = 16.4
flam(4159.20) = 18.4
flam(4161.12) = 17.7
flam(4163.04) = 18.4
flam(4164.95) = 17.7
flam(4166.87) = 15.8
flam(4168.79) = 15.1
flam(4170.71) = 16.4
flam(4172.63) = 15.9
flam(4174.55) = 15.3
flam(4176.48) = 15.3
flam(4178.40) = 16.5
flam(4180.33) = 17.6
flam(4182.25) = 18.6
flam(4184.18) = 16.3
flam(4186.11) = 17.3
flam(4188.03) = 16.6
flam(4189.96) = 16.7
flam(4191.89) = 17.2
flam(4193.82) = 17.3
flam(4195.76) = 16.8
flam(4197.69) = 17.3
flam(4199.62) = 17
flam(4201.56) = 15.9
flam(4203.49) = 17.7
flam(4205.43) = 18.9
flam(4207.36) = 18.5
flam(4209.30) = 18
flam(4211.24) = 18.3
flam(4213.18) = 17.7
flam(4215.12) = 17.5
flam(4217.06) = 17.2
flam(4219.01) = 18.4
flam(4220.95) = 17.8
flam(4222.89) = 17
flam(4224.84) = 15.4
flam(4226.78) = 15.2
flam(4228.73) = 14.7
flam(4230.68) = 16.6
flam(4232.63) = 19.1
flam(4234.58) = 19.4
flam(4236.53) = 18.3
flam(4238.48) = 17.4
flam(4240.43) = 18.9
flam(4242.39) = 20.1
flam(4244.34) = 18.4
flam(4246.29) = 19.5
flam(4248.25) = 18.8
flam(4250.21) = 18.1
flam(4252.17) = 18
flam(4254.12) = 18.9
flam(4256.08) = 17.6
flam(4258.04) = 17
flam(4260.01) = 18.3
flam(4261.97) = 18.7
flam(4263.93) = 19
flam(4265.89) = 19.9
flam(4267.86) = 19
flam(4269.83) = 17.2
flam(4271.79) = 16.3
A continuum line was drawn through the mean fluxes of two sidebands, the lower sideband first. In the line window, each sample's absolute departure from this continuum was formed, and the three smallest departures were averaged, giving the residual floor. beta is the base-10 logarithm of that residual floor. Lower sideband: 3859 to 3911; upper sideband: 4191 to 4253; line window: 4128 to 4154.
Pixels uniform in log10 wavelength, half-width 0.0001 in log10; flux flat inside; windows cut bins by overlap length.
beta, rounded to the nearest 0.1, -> -1.0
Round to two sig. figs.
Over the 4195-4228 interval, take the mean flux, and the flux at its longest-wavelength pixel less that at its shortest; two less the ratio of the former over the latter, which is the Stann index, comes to 13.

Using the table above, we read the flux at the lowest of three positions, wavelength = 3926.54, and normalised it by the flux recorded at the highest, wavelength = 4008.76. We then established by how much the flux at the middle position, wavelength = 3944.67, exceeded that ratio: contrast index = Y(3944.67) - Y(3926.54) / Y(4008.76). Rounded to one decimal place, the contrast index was 10.3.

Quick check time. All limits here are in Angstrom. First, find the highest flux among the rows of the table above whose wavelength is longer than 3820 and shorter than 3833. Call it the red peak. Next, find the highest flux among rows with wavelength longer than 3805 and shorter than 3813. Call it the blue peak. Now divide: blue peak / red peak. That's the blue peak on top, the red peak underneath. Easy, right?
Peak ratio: 1.37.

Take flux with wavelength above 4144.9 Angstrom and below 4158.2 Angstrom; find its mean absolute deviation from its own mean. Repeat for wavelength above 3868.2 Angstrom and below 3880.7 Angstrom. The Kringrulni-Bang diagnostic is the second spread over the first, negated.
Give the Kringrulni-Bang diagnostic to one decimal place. -2.9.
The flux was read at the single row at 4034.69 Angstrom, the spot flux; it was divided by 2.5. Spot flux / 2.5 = 6.3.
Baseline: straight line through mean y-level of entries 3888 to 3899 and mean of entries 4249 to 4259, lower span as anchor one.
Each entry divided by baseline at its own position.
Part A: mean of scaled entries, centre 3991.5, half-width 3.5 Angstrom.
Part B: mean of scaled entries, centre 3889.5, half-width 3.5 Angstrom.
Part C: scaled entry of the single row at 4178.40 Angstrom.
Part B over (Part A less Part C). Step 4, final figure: 3.0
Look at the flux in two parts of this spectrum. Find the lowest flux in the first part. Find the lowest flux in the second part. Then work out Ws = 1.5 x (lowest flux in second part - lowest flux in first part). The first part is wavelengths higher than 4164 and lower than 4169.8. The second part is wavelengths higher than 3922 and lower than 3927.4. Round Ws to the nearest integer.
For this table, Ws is -10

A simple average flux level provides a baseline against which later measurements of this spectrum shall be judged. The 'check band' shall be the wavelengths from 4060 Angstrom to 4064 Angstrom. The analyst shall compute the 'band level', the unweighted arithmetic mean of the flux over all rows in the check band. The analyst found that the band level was 16.4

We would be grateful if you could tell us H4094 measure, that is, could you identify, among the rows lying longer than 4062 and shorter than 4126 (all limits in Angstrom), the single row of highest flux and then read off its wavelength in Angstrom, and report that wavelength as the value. 4087.05 Angstrom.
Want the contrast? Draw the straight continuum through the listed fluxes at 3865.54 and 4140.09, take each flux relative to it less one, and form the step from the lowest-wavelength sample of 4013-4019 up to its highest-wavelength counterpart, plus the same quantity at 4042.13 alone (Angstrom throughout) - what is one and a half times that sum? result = 0.4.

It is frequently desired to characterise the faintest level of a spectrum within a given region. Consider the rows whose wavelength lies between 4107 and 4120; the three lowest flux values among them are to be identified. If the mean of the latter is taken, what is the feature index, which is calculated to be 16.2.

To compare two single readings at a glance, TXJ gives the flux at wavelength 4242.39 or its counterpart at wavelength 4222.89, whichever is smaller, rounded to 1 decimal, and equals 17.0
